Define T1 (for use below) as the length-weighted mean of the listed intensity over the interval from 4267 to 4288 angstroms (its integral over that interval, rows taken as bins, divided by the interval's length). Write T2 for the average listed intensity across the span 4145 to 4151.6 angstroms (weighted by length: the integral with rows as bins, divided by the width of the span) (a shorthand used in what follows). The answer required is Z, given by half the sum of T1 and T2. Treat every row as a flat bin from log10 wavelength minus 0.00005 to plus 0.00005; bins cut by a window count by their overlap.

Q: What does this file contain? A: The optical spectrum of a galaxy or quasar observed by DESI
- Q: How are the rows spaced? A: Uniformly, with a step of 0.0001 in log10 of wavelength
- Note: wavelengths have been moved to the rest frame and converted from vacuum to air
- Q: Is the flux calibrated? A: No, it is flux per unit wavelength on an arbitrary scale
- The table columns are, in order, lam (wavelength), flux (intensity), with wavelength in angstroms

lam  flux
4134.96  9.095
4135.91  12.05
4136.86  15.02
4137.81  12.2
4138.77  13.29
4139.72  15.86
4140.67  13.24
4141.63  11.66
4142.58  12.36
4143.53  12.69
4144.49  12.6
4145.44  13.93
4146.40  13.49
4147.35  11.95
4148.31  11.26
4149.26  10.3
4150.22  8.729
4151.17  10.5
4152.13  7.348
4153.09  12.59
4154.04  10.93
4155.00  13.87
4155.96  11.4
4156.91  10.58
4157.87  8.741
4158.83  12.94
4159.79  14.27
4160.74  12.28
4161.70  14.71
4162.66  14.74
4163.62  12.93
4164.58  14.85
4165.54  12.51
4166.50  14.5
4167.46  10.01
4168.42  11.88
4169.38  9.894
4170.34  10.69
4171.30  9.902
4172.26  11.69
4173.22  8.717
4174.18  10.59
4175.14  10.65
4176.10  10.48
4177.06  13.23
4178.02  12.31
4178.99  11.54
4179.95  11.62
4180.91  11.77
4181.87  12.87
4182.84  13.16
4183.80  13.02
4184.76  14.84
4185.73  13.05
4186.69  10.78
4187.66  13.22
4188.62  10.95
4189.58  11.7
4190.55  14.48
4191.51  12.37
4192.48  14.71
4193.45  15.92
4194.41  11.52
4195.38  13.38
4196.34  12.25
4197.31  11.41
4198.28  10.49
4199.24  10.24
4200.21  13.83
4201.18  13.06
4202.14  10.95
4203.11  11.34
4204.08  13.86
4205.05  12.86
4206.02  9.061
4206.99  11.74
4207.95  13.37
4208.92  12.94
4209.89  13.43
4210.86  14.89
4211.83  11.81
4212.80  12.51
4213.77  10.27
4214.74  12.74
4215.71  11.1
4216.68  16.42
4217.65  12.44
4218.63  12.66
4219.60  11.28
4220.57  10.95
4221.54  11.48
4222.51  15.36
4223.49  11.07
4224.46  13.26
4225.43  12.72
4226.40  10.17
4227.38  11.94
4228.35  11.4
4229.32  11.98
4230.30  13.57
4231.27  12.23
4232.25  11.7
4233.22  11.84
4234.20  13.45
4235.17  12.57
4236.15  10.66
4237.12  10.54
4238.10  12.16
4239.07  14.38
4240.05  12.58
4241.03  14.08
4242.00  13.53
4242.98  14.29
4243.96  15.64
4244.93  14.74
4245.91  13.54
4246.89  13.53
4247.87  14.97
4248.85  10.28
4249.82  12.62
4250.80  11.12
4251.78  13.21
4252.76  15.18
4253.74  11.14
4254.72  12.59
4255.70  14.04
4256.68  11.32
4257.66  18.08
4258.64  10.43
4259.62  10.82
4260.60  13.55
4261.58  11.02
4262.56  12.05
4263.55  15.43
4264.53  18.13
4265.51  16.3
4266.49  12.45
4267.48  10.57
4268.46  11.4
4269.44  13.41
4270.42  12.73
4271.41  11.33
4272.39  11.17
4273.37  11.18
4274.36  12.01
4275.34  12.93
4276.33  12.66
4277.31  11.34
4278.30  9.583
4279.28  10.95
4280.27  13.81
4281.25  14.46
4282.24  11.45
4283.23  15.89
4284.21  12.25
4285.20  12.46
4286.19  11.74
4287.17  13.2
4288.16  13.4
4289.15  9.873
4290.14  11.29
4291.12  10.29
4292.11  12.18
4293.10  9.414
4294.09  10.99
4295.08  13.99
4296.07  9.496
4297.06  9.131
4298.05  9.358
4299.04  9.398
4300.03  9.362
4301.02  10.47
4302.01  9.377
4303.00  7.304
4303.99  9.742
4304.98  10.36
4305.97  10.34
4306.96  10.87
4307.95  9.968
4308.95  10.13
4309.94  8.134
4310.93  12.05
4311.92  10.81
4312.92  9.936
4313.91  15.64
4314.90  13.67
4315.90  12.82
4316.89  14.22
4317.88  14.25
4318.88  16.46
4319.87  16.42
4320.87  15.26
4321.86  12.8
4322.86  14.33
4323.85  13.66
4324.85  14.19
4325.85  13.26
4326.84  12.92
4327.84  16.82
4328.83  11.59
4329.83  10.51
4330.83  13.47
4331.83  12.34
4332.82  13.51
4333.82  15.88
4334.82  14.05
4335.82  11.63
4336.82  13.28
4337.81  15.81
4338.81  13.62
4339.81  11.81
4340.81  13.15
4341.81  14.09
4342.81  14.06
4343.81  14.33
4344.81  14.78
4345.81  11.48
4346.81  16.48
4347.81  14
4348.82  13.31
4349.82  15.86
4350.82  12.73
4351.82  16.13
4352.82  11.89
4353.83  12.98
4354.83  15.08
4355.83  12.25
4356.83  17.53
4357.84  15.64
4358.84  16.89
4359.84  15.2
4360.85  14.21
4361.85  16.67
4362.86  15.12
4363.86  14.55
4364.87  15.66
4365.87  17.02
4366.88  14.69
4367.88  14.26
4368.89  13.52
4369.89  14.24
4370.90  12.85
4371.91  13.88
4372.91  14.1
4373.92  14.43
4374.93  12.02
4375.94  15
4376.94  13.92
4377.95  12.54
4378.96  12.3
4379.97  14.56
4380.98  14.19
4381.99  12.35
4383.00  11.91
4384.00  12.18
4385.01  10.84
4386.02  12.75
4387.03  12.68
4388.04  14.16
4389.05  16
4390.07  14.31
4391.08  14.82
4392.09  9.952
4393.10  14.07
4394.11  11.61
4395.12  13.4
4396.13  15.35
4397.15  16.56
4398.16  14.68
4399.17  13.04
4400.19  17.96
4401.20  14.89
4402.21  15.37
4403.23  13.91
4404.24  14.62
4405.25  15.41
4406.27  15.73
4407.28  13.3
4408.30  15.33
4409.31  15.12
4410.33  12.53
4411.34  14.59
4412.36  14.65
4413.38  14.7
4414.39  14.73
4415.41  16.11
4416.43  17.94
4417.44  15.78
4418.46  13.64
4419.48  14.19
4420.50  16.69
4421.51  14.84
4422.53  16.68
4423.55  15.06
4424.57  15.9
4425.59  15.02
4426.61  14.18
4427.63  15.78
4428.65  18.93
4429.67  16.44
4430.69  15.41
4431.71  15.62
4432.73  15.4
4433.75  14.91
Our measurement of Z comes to 11.8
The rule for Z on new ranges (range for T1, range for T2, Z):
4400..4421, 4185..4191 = 13.8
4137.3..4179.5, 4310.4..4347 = 12.8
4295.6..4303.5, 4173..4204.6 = 10.8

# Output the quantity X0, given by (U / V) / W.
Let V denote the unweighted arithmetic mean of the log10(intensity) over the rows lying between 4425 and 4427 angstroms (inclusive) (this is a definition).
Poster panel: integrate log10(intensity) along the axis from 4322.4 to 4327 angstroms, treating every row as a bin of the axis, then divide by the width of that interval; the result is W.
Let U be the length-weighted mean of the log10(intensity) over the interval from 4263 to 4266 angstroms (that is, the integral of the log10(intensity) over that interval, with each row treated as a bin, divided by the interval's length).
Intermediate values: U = 1.22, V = 1.16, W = 1.14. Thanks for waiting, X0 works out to 0.92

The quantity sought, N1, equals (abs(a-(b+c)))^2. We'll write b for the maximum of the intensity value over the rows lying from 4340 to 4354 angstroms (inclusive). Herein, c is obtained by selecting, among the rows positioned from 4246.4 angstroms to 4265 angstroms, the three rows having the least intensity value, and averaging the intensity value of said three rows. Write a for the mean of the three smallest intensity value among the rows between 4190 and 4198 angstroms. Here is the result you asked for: 233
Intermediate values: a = 11.7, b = 16.48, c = 10.5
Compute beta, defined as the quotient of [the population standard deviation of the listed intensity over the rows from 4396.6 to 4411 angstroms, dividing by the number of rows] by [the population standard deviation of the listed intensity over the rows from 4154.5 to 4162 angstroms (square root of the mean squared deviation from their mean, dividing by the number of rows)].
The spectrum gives 0.7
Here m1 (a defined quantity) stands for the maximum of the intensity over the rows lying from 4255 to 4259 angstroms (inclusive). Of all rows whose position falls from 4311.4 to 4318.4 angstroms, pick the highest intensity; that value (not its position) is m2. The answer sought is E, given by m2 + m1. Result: 34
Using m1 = 18.08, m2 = 15.64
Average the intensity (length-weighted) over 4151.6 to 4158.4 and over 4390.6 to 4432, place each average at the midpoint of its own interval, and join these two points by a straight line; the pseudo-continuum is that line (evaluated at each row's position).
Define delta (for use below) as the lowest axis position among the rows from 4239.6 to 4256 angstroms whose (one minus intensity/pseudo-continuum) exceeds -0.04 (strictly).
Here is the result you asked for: 4240.05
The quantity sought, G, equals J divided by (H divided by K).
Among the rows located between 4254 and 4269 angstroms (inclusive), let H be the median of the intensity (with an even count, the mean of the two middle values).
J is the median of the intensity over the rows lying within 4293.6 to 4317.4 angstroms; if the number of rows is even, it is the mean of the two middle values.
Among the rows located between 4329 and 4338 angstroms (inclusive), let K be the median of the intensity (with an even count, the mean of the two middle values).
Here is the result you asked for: 11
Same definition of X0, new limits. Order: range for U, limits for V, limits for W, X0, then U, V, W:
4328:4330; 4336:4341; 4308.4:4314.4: 0.92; 1.08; 1.13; 1.04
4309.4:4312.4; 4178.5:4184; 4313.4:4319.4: 0.80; 1.01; 1.09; 1.16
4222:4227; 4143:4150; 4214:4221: 0.92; 1.09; 1.09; 1.09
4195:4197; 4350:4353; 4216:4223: 0.88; 1.10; 1.13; 1.10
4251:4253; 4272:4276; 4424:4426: 0.89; 1.13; 1.07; 1.19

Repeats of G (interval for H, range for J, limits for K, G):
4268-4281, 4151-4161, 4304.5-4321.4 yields 12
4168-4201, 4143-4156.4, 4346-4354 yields 14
